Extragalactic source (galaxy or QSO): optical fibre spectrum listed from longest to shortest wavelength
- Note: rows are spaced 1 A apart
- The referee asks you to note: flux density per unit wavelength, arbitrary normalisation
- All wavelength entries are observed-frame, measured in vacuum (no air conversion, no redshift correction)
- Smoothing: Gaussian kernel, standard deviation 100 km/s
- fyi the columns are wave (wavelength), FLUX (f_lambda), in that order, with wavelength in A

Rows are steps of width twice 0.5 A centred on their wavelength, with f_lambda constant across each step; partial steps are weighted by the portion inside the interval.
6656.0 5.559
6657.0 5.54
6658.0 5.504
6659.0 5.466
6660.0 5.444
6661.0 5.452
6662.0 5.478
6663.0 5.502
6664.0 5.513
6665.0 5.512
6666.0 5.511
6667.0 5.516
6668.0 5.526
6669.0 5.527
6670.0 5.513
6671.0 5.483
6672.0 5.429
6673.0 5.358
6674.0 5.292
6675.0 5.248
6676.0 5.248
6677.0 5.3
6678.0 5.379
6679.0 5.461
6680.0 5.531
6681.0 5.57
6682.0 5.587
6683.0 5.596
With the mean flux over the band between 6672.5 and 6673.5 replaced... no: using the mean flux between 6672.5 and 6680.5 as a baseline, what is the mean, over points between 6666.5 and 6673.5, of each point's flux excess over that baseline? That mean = 0.13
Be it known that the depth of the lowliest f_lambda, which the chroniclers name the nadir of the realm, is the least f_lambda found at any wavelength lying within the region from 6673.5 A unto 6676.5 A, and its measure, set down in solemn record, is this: 5.248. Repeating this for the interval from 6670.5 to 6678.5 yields 5.248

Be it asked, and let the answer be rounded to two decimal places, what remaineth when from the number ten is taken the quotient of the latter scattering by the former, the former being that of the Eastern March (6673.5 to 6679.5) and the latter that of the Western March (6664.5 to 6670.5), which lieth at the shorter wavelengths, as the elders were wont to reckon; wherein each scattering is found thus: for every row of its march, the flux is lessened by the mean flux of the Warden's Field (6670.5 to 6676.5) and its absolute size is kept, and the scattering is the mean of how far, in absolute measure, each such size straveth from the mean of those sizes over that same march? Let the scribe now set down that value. 9.80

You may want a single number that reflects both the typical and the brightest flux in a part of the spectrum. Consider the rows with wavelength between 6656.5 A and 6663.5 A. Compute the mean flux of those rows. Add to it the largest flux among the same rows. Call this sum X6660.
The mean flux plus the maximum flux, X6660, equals 11.0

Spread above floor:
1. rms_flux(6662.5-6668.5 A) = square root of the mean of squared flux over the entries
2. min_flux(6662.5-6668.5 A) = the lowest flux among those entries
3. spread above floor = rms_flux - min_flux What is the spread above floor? 0.011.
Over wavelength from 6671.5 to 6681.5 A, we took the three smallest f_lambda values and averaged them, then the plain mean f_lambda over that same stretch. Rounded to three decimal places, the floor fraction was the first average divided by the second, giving 0.978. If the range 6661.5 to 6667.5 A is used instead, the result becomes 0.998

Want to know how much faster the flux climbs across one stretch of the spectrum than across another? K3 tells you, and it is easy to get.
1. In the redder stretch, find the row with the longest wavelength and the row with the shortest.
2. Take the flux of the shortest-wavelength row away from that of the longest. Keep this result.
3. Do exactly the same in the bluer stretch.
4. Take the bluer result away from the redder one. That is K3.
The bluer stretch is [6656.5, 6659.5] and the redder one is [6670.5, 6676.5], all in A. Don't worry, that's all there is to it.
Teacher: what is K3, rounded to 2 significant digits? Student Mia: -0.16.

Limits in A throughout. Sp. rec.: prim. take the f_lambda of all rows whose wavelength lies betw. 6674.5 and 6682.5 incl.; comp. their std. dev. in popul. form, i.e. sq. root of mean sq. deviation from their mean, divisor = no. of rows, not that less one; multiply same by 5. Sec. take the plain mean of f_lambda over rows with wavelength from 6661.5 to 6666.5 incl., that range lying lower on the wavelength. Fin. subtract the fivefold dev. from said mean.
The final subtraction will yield 4.8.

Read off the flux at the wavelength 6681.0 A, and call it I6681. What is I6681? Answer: 5.57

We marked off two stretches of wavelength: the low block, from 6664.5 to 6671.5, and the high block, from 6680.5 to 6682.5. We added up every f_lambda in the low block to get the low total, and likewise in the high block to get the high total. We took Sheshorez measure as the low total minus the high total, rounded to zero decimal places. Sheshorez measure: 27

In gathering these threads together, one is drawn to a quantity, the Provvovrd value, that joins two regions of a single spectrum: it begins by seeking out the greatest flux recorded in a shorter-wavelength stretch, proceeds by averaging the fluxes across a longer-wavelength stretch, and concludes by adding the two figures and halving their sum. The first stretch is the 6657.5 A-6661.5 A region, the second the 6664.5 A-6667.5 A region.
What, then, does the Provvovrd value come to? 5.51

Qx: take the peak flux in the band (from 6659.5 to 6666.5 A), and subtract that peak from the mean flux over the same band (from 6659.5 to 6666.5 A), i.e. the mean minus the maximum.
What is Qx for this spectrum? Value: -0.03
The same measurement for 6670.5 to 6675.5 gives -0.12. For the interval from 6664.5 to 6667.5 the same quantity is 0.00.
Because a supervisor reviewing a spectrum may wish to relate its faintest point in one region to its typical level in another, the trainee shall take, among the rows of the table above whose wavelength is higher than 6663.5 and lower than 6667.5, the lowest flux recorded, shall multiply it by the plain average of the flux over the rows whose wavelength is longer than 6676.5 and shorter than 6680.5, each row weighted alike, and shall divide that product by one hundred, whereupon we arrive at 0.299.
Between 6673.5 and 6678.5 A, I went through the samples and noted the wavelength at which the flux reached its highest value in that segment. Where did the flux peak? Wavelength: 6678.0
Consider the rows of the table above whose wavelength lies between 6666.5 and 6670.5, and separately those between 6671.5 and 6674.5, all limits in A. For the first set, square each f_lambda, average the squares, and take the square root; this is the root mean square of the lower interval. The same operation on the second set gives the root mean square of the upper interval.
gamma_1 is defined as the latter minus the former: -0.16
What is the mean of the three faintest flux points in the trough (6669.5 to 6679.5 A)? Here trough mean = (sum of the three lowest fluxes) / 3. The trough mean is 5.26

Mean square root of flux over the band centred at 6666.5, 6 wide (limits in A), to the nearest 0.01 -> 2.35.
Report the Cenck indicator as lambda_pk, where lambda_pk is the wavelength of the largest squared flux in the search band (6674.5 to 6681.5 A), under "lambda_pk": 6681.0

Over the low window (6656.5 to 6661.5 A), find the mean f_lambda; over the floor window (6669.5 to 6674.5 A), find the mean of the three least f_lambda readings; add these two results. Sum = 10.8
